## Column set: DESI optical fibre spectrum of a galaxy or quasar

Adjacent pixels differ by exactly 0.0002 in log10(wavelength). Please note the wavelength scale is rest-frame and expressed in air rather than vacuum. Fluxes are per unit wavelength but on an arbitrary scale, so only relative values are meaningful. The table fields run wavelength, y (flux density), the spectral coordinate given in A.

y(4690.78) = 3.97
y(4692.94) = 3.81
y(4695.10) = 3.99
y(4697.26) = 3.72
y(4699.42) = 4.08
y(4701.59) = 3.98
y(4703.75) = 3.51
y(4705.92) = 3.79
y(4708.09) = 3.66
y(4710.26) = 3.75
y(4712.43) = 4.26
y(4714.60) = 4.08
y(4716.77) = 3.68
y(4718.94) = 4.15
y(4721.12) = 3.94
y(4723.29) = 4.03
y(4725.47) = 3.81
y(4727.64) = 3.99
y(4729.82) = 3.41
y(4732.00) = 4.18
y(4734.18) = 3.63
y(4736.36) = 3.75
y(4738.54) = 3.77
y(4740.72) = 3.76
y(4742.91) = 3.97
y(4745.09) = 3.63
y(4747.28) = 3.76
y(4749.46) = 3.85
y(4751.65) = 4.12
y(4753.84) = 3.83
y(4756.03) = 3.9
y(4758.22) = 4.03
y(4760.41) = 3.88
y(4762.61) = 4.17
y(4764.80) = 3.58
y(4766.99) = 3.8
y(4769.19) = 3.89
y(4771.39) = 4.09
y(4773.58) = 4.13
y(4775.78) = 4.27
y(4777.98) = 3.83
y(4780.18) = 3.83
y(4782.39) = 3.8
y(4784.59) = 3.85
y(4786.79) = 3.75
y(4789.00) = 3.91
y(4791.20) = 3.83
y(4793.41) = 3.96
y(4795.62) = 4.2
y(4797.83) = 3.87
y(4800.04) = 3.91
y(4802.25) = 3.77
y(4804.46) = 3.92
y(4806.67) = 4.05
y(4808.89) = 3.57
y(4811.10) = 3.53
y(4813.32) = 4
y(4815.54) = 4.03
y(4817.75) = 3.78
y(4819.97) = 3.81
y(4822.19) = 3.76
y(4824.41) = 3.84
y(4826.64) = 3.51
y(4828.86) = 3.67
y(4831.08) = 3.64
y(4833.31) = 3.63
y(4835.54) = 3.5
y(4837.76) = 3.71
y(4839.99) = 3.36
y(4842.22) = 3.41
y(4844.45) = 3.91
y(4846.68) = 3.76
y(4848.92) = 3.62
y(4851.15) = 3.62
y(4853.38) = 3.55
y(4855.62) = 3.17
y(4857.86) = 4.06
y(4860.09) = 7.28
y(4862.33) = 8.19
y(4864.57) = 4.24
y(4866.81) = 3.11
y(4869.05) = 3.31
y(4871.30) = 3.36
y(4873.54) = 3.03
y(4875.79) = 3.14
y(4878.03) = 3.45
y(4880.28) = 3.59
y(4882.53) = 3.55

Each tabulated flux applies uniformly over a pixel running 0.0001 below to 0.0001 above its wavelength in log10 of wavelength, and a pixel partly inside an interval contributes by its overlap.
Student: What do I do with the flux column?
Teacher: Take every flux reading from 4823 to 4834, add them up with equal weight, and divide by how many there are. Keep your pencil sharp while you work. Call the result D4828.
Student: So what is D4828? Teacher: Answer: 3.66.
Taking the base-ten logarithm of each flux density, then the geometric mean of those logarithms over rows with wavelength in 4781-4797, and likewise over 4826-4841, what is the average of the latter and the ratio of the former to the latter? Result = 0.811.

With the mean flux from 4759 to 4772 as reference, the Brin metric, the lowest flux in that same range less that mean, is -0.32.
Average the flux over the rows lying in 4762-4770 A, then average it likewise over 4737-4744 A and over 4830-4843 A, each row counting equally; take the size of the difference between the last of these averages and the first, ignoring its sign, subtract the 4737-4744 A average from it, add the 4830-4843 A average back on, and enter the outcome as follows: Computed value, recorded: 0.0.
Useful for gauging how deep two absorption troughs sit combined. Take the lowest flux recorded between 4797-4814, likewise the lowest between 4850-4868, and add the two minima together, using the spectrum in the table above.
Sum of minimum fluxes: 6.6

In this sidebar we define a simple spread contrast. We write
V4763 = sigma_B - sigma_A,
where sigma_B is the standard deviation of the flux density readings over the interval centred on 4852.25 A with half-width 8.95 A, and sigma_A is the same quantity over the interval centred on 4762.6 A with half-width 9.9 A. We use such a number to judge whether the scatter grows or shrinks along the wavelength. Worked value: 1.1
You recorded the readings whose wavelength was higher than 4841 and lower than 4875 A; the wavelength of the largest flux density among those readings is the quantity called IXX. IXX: 4862.33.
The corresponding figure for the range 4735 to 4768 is 4762.61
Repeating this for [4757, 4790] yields 4775.78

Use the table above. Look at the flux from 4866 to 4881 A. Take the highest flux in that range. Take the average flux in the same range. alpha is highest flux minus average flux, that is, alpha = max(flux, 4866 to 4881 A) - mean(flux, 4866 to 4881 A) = 0.31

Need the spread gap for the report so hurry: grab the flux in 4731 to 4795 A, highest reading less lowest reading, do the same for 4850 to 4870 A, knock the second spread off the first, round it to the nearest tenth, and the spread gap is -4.4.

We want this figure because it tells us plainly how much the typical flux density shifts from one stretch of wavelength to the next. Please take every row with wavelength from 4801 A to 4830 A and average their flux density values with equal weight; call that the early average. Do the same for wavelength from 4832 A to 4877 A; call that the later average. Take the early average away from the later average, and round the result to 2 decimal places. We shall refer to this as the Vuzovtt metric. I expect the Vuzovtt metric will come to 0.16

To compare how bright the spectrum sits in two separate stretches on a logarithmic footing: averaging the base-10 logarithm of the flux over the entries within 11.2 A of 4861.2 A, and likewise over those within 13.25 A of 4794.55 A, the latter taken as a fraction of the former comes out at 0.96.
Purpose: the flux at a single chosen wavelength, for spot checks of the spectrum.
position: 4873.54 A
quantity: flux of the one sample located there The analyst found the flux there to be 3.03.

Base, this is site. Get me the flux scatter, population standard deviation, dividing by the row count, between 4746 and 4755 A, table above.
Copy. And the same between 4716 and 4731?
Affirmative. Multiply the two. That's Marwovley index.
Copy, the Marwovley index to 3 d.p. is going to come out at 0.032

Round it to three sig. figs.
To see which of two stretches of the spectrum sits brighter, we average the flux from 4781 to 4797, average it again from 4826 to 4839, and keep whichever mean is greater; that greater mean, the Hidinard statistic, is 3.90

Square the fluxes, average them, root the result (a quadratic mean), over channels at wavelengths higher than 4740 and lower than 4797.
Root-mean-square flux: 3.91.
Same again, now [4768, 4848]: 3.82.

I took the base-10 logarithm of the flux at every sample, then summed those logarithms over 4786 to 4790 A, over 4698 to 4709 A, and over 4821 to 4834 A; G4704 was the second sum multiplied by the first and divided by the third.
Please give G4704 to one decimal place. 1.0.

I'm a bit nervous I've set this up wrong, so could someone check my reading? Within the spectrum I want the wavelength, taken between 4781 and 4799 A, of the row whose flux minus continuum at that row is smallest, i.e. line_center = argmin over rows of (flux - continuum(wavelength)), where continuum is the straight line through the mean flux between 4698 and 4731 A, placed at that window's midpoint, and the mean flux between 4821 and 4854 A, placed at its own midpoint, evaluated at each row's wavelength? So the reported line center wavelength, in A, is 4786.79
